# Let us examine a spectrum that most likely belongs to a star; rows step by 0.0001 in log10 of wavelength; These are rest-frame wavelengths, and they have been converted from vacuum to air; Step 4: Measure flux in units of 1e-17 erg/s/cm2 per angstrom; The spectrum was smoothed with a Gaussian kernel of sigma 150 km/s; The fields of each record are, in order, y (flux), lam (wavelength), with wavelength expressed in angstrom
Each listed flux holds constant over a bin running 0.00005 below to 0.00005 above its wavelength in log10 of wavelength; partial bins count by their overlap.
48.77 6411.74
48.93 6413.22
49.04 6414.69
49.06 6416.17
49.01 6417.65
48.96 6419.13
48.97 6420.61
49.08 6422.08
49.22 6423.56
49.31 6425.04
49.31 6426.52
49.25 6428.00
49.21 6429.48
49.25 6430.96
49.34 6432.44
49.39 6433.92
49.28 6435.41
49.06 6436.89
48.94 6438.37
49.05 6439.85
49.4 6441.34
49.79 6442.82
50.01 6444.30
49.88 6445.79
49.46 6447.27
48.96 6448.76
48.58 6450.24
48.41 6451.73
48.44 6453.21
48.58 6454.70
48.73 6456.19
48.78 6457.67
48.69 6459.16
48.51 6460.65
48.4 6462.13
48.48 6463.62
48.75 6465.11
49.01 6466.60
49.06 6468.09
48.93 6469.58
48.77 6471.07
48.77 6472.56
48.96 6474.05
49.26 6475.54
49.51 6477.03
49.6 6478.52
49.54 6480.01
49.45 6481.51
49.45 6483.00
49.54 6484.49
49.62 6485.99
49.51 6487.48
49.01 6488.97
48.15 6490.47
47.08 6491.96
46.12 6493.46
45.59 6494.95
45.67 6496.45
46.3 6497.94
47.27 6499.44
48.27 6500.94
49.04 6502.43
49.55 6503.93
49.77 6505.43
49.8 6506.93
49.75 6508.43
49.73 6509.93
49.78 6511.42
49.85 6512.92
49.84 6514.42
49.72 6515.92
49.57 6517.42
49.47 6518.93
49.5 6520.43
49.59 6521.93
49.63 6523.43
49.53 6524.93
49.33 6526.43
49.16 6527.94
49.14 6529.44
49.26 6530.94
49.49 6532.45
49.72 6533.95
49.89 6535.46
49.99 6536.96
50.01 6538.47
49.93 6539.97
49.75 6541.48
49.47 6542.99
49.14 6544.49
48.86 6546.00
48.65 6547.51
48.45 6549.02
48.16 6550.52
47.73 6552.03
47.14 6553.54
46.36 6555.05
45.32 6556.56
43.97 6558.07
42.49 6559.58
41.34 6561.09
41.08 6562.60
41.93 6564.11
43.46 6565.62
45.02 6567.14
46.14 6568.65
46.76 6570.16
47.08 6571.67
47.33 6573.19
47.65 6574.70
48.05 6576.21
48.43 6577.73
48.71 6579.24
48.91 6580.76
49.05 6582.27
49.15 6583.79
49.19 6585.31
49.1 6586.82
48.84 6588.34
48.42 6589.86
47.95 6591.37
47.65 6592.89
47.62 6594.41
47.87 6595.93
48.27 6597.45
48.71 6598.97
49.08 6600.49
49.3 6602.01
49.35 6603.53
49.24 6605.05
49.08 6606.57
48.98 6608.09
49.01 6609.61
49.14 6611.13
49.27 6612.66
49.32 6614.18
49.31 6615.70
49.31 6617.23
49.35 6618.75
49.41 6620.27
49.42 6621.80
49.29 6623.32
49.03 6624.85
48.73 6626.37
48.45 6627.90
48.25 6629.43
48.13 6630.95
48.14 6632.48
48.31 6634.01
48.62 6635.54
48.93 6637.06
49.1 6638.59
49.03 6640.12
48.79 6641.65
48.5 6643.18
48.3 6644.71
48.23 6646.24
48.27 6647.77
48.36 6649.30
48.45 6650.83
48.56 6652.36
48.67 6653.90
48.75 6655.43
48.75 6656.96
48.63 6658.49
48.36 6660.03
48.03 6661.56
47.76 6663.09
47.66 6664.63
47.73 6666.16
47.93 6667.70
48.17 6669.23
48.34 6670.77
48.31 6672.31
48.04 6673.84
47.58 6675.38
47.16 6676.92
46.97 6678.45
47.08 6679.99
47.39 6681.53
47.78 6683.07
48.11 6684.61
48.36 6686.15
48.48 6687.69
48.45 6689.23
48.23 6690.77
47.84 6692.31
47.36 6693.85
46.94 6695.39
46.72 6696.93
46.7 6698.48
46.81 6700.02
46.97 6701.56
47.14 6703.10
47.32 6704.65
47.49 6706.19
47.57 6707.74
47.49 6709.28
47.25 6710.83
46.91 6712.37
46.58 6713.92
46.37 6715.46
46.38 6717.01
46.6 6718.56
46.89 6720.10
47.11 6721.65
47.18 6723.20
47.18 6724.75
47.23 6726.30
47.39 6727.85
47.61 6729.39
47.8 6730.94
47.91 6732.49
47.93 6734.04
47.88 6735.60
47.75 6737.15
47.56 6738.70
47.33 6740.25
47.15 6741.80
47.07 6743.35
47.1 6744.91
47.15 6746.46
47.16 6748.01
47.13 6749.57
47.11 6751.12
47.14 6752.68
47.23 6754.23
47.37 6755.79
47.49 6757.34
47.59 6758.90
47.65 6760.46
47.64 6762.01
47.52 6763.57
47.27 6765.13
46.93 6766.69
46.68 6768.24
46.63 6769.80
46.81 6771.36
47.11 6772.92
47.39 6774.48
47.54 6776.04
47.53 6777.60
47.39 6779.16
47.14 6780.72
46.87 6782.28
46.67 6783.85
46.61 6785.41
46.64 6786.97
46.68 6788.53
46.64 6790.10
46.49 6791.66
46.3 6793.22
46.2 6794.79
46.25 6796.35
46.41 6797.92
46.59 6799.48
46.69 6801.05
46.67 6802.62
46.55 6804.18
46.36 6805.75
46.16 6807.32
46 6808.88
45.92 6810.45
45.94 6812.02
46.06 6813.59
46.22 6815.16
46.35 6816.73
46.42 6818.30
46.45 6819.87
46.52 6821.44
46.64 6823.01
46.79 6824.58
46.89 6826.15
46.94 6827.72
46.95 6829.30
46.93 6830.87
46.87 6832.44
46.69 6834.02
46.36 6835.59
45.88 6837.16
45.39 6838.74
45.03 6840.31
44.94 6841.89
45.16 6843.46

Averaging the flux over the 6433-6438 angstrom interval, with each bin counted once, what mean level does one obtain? 49.2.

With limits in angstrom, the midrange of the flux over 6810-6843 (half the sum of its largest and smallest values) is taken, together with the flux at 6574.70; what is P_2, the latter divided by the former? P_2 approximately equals 1.04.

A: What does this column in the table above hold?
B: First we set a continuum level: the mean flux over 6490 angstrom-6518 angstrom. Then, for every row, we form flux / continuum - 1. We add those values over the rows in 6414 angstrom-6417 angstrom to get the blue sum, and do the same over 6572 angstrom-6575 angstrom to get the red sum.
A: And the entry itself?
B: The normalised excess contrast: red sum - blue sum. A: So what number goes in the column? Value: -0.06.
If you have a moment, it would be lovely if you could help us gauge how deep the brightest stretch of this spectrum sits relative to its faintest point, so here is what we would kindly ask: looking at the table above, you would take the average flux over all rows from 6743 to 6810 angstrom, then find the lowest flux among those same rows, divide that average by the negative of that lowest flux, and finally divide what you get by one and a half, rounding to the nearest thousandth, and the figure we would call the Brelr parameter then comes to -0.680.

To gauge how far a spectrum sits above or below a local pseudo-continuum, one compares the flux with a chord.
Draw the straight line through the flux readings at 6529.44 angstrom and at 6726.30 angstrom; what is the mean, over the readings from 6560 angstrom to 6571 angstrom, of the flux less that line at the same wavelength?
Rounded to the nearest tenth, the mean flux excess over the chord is -5.1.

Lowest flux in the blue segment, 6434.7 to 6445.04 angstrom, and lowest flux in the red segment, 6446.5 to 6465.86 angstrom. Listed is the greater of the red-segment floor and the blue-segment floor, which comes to 48.9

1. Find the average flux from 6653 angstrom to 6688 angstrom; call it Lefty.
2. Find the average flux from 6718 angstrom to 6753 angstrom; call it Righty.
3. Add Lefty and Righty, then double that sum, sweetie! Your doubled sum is 191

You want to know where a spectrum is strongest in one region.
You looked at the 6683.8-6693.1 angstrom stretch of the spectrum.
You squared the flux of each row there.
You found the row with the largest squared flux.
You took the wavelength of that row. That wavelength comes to 6687.69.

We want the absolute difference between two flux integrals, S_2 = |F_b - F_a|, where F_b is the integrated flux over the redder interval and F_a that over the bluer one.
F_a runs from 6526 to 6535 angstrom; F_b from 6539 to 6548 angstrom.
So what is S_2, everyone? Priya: 0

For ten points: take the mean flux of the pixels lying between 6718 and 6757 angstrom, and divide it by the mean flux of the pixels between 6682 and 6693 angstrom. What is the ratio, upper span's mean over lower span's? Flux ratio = 0.98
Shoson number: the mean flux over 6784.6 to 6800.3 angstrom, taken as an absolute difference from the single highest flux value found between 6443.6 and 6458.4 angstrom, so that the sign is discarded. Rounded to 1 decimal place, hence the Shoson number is 3.5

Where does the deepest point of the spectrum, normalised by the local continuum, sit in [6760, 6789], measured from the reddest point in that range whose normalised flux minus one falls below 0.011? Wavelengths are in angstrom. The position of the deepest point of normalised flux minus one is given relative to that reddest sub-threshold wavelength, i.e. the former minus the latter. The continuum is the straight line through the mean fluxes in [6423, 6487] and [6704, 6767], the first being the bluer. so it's -18.7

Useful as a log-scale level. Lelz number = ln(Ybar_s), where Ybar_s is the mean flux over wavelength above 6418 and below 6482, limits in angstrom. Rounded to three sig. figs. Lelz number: 3.89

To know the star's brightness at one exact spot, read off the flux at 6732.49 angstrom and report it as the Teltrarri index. 47.91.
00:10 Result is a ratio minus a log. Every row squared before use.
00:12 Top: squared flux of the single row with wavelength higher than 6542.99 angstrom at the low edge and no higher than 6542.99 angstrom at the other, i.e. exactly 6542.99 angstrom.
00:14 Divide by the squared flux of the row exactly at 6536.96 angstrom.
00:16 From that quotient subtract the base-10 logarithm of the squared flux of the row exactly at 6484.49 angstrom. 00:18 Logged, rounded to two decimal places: -2.41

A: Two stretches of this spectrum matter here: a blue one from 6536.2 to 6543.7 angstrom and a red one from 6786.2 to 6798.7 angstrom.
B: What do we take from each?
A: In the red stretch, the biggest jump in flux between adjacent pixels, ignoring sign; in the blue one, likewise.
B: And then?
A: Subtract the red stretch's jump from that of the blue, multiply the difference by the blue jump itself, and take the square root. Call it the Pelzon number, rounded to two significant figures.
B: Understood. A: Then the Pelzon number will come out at 0.16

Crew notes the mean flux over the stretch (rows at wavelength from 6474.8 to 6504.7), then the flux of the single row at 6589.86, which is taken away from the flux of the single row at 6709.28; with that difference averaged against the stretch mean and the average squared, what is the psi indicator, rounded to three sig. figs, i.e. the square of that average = 563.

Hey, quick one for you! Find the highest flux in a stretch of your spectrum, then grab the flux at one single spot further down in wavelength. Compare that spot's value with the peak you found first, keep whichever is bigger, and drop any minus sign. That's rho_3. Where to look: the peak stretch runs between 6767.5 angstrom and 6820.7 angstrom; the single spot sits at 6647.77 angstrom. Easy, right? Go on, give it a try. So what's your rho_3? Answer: 48.3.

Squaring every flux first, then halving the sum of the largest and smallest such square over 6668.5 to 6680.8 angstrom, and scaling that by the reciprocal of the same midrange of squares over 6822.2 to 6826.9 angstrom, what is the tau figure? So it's 1.04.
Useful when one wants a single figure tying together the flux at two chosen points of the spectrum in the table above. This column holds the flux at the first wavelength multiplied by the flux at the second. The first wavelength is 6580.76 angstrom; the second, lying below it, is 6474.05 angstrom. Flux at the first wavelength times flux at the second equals 2395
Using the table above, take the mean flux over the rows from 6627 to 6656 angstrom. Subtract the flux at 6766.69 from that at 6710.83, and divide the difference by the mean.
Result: 0.007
